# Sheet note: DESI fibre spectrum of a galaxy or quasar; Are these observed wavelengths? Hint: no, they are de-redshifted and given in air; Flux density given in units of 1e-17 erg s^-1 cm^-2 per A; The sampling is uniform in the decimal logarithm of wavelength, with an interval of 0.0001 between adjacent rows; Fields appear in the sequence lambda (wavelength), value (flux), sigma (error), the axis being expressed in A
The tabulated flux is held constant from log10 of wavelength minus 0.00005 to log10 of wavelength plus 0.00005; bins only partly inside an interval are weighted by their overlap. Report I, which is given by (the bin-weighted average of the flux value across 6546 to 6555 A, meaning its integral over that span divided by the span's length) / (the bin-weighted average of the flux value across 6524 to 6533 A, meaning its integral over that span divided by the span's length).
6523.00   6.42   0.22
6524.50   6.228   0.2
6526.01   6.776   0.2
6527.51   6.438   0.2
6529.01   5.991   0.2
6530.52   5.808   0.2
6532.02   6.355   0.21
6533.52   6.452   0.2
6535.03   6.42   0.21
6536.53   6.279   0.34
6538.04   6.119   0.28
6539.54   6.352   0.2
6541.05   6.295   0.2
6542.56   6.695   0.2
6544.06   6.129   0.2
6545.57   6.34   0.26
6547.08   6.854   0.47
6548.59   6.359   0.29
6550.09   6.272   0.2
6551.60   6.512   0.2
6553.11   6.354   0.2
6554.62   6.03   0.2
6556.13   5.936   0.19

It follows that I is 1.02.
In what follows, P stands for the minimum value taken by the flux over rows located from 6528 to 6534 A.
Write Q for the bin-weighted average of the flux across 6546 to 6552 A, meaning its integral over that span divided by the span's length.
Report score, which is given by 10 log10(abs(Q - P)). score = -2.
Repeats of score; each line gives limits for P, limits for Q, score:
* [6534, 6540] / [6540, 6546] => -6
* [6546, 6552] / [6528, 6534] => -9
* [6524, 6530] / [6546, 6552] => -3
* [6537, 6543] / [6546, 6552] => -4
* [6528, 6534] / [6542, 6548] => -2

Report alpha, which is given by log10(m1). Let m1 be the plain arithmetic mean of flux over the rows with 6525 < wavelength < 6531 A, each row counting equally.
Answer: 0.796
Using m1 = 6.25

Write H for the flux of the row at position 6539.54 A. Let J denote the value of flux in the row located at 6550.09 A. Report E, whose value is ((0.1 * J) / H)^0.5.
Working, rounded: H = 6.352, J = 6.272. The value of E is 0.314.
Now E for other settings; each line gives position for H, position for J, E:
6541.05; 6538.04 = 0.312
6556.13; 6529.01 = 0.318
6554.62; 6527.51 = 0.327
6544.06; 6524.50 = 0.319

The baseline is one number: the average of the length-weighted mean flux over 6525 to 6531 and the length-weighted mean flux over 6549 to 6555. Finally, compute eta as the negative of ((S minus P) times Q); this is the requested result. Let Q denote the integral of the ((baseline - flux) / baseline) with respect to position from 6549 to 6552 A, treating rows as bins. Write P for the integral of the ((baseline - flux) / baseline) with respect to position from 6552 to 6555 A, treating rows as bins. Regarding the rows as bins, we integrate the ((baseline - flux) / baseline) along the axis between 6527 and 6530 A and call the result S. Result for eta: 0.002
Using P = 0.019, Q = -0.04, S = 0.060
